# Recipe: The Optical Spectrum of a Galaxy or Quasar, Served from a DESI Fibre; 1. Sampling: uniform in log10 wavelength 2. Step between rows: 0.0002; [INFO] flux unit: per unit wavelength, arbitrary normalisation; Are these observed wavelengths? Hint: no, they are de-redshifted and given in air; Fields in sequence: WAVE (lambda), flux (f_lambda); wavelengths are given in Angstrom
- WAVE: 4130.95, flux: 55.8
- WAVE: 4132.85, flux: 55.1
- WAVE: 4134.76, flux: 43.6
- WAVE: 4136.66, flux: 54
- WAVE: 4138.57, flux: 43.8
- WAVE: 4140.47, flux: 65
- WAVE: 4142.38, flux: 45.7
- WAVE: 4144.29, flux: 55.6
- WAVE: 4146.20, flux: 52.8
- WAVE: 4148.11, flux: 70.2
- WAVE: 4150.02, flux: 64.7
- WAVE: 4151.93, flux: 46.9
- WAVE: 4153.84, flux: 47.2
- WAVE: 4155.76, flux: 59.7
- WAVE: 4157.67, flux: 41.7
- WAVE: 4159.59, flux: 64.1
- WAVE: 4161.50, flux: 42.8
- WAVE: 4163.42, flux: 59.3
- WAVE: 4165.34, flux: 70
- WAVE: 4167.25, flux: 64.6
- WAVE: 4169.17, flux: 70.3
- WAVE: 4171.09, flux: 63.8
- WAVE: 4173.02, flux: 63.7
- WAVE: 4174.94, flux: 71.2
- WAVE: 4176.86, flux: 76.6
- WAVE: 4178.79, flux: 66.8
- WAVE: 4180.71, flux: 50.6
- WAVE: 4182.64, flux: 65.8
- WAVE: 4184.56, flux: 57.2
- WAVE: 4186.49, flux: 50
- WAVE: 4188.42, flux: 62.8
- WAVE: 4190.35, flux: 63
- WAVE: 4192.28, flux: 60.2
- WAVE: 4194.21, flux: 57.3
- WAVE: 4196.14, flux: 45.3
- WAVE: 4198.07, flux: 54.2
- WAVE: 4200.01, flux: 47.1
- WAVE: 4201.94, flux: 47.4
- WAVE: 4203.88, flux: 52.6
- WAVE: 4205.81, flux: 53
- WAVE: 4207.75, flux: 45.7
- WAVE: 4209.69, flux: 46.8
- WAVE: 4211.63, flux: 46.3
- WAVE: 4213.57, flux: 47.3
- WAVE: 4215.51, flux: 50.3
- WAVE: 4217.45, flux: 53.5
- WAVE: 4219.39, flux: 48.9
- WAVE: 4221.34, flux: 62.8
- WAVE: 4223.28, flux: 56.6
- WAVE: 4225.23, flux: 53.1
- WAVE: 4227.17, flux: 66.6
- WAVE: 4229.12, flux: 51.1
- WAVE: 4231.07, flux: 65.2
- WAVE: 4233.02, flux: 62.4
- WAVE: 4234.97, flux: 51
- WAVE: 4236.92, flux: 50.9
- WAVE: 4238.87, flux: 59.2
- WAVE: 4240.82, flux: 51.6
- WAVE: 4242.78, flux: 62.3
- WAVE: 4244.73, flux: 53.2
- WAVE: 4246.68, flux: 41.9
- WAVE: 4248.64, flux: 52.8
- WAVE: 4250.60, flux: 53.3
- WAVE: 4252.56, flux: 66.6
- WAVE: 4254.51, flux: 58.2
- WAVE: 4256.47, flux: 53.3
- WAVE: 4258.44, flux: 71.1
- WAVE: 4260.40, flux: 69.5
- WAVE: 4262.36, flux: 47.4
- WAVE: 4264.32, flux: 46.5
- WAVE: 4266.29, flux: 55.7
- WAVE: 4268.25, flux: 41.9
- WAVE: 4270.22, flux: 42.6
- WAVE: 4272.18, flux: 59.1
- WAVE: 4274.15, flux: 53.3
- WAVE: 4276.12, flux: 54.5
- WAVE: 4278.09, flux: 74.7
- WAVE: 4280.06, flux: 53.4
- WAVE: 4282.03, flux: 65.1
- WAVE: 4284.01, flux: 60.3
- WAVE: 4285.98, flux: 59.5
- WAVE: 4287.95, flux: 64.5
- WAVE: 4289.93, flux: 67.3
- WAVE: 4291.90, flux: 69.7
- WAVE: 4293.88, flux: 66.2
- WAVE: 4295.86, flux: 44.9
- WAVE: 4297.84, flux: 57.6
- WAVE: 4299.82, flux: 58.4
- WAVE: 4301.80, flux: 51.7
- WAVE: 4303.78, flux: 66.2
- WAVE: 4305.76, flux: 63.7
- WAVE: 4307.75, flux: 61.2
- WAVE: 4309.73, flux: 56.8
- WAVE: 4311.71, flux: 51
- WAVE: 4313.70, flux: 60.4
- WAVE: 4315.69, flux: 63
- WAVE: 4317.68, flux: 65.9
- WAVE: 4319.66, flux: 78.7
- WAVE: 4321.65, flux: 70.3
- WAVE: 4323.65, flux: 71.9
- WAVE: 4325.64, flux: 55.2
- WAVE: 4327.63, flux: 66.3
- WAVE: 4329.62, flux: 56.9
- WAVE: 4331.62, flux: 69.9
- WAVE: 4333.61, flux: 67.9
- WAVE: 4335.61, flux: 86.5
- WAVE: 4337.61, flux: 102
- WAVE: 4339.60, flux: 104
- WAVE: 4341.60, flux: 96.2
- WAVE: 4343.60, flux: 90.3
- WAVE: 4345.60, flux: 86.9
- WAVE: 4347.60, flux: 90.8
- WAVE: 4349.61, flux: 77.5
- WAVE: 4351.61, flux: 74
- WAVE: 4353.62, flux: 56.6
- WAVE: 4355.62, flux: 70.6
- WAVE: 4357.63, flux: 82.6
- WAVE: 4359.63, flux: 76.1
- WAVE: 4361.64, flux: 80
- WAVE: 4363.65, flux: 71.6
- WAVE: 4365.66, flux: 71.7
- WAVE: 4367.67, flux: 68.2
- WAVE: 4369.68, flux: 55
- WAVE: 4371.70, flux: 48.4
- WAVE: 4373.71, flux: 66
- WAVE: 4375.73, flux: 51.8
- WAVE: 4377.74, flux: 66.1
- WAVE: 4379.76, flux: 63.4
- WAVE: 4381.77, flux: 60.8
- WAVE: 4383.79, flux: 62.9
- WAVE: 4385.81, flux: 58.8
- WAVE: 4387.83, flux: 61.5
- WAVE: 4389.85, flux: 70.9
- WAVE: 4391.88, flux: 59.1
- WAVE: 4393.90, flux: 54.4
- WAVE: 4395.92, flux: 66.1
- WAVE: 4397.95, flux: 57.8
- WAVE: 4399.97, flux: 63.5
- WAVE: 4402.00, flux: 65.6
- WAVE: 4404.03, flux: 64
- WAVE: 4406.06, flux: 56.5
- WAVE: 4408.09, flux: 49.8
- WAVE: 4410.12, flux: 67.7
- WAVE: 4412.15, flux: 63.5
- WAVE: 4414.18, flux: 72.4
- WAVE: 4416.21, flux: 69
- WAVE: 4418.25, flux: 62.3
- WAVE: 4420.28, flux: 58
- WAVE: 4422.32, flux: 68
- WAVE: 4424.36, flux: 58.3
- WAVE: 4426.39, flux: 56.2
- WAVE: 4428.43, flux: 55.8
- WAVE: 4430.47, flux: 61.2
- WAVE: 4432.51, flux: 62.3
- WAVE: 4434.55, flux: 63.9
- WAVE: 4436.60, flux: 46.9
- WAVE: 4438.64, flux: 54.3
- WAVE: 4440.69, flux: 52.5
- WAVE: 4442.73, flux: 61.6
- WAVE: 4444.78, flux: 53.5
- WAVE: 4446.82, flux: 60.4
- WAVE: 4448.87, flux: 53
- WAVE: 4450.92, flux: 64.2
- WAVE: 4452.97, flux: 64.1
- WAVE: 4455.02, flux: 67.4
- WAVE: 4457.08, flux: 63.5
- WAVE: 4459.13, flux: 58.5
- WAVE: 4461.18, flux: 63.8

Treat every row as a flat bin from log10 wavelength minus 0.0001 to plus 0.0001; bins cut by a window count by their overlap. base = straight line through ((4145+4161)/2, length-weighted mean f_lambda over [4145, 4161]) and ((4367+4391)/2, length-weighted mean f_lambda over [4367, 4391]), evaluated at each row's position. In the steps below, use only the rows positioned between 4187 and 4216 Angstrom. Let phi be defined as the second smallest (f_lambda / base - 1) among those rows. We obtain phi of -0.20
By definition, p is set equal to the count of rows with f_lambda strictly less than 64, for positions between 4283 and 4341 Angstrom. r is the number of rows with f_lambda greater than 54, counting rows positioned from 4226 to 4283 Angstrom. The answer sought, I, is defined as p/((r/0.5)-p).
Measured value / 1.0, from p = 14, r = 14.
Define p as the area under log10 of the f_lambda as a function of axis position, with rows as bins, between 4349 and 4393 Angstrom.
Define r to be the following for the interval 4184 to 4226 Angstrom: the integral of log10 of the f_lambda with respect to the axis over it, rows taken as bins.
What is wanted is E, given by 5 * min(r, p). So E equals 361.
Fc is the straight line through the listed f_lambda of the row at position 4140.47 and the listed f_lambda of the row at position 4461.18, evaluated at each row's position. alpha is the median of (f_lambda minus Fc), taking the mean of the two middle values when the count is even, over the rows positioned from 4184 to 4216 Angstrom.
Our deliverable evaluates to -14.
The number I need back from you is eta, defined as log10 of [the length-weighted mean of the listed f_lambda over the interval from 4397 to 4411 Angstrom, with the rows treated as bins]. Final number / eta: 1.78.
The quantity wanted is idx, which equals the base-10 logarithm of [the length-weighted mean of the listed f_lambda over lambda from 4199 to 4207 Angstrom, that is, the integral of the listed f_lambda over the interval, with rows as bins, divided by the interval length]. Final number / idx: 1.70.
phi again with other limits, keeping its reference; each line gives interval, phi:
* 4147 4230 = -0.23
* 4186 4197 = -0.11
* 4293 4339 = -0.14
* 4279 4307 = -0.13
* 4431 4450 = -0.16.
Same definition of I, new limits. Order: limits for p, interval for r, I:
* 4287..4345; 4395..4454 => 0.3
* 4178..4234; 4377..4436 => 0.8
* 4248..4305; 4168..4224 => 1.7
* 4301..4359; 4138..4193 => 0.3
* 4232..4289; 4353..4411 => 0.8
